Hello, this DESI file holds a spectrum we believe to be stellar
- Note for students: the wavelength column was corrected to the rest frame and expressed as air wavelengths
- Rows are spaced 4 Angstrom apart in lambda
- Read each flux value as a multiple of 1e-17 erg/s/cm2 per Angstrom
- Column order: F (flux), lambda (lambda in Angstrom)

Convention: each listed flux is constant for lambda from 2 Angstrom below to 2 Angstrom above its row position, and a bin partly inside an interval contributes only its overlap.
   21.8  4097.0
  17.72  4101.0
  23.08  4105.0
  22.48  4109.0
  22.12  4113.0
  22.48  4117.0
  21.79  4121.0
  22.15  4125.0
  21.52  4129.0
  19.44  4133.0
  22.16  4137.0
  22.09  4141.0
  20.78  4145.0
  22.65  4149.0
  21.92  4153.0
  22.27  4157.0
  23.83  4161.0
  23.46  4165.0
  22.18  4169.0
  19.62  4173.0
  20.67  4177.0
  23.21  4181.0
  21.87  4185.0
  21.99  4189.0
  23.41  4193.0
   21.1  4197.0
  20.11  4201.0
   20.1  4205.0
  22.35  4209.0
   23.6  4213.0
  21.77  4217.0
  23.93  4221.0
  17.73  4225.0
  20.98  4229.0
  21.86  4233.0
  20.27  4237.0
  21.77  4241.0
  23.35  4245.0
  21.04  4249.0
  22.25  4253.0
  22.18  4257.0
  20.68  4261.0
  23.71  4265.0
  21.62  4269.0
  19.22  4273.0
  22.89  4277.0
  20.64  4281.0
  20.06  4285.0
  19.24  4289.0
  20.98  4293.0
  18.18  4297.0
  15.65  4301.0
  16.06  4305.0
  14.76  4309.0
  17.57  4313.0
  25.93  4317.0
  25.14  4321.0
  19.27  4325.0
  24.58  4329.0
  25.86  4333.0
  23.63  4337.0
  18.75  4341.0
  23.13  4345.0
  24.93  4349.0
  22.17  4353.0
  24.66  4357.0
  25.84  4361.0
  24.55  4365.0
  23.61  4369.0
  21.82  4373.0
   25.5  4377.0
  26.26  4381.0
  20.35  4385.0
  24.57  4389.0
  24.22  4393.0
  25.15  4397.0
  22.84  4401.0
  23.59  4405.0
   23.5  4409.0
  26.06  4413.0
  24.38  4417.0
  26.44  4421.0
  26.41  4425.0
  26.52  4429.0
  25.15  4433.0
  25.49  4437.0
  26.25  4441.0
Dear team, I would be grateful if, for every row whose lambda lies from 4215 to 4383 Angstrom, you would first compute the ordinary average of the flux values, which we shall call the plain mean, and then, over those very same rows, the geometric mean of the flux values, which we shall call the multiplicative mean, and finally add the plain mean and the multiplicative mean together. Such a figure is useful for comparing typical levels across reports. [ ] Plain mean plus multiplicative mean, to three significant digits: 43.3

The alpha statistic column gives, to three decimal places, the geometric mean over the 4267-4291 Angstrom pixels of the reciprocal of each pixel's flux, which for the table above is 0.049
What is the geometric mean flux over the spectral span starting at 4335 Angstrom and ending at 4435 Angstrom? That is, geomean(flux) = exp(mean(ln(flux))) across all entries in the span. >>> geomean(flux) 24.1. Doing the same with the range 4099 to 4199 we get 21.8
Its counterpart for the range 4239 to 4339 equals 20.8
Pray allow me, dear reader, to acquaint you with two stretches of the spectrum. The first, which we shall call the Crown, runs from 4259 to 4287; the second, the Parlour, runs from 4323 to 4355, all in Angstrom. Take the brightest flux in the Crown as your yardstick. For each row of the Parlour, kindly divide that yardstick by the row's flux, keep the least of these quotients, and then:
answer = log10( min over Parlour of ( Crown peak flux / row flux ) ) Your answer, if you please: -0.038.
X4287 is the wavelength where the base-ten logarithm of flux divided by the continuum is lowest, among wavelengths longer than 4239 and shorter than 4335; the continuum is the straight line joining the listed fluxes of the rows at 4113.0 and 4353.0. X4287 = 4309.0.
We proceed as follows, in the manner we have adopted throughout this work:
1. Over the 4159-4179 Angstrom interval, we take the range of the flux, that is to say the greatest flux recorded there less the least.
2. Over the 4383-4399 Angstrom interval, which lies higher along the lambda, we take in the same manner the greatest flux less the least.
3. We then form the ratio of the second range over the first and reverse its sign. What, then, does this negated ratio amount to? -1.14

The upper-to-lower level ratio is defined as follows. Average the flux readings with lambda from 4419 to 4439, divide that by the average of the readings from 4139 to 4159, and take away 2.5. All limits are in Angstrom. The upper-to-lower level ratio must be -1.3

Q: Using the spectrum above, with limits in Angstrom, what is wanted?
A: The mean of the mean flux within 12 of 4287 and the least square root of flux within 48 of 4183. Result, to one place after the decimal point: 12.3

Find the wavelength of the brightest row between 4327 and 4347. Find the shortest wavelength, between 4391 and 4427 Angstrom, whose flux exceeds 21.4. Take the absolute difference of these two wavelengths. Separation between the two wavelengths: 60 Angstrom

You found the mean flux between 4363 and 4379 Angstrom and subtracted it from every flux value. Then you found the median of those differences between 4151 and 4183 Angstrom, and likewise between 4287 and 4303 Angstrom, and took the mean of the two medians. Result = -3.40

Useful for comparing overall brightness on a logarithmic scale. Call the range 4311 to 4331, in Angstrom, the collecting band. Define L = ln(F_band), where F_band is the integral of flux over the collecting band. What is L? 6.11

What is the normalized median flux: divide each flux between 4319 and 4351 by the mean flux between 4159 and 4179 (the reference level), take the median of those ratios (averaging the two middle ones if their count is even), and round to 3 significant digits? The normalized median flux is 1.10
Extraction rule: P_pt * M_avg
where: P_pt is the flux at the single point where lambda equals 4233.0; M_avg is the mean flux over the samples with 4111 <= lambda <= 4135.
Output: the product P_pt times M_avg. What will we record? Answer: 472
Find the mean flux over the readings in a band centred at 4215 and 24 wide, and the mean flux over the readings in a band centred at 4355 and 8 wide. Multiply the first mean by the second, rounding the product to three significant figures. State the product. 505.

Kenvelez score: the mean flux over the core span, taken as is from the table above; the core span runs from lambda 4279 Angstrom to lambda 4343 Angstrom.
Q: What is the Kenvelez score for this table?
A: 20.4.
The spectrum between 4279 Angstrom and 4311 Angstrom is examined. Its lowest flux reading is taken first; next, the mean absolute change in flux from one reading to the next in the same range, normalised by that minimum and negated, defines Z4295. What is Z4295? -0.10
